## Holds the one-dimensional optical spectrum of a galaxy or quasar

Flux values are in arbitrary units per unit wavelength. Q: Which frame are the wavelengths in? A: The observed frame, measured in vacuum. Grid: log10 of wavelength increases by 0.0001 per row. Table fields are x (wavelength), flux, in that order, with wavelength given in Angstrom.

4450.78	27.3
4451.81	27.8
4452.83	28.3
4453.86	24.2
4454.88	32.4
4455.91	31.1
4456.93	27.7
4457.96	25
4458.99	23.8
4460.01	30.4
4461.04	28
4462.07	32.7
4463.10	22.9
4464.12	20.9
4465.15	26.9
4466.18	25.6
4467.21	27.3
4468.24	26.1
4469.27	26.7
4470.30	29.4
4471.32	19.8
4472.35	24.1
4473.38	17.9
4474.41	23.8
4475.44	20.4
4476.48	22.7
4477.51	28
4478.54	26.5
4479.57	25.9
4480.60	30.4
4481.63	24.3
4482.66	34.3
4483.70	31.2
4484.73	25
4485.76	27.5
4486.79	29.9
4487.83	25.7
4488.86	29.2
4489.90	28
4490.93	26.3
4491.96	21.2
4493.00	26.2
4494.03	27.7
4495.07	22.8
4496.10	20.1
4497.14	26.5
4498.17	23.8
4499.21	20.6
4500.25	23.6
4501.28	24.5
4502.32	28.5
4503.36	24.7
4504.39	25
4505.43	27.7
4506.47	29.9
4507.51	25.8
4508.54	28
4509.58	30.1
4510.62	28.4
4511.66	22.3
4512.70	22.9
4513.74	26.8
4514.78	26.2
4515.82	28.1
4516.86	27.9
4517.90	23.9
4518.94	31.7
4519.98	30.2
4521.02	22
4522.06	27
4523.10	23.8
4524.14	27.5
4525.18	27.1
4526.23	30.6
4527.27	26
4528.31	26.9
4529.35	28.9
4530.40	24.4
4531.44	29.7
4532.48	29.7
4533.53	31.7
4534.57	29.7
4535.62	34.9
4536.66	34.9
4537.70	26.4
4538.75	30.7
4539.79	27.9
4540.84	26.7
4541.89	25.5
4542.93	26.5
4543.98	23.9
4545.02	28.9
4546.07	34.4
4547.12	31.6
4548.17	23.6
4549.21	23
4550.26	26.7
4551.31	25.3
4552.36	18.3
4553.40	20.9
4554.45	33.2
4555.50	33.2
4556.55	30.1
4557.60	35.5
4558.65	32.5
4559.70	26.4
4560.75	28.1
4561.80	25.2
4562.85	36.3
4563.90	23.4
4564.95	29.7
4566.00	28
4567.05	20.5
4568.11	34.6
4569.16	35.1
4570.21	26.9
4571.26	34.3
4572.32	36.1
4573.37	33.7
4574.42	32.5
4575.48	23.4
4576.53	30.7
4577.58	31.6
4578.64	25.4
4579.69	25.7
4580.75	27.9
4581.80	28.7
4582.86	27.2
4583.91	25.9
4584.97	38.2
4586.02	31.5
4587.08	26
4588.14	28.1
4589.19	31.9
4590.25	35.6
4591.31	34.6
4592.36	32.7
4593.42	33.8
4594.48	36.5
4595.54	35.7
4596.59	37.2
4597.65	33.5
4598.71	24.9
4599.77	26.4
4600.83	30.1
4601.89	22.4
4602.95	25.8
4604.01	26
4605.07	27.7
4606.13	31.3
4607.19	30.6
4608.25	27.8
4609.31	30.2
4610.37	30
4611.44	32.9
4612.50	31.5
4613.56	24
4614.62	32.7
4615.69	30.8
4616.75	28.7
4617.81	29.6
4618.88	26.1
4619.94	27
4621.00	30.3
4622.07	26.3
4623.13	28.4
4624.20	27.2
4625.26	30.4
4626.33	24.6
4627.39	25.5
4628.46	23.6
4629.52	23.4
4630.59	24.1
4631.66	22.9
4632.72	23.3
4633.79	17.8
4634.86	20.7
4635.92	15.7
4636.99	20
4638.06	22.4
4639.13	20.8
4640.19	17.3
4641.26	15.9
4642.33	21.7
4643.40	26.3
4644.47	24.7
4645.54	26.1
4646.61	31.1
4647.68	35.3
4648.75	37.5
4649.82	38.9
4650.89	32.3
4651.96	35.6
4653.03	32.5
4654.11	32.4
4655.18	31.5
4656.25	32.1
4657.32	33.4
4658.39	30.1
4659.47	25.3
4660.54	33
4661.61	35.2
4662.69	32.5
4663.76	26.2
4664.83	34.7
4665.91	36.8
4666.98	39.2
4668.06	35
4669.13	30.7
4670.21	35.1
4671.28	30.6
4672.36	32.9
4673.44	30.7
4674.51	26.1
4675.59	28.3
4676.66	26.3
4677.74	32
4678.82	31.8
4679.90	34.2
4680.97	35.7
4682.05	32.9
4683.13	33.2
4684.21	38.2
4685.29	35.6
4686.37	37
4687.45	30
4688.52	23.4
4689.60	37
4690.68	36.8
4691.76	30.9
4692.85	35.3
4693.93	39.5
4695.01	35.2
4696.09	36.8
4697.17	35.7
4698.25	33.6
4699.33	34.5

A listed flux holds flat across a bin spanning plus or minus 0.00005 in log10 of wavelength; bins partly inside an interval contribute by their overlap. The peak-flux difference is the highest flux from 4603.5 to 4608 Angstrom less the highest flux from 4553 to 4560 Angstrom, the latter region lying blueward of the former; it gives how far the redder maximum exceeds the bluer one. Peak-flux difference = -4.2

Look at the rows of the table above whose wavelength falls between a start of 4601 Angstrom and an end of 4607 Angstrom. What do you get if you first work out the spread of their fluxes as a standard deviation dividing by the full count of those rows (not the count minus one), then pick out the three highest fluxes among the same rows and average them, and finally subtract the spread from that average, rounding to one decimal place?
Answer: 25.4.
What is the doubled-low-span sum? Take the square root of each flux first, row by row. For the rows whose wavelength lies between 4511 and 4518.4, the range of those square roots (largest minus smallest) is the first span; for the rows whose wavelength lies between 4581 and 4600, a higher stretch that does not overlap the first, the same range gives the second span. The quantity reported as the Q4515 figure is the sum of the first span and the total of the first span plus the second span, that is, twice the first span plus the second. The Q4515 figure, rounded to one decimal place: 2.3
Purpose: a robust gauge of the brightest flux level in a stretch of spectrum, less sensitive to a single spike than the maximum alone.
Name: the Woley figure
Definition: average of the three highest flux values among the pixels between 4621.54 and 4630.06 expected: 28.7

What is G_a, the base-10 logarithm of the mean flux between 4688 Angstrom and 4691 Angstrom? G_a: 1.51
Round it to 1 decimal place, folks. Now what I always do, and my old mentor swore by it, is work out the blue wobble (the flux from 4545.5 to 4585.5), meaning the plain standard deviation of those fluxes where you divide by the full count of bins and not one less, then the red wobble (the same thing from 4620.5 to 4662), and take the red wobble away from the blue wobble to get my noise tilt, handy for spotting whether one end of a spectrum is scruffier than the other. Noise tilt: -1.1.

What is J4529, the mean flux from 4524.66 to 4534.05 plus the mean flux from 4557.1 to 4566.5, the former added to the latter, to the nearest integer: 58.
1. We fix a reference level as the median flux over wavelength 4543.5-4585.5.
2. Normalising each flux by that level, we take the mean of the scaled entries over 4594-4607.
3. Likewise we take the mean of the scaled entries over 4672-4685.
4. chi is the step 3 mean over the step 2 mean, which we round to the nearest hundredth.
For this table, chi 1.07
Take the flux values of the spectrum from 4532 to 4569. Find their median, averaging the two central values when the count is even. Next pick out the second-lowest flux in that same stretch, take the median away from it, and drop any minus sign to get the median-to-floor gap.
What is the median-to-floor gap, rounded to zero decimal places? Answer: 8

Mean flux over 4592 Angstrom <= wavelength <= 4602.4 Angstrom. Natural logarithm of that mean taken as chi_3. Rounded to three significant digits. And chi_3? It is 3.44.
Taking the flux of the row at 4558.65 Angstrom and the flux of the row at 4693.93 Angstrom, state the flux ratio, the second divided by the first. 1.22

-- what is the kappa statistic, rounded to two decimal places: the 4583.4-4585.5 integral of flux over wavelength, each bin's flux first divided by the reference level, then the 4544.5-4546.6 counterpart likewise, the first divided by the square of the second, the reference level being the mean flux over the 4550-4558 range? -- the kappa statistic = 0.43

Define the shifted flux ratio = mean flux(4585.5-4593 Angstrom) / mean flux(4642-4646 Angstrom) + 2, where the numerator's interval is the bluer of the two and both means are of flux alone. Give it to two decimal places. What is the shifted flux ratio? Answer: 3.27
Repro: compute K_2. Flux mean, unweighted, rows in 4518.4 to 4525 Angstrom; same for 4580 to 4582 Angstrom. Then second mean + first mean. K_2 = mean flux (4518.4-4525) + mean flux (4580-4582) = 55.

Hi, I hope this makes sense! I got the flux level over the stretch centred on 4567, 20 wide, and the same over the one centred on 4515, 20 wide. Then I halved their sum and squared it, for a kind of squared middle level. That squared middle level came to 812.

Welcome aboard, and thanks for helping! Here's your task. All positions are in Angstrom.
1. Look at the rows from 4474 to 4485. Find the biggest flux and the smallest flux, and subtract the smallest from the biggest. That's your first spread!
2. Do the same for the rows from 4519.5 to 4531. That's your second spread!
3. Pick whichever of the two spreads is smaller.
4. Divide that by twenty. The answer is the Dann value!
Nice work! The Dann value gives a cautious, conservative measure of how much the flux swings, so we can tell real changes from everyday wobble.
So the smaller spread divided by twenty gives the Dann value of 0.43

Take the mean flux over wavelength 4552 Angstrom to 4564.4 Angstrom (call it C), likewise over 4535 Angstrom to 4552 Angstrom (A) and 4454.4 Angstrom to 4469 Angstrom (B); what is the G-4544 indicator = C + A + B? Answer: 84.0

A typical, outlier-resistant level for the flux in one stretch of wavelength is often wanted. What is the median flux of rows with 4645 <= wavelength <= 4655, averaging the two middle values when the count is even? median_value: 32.5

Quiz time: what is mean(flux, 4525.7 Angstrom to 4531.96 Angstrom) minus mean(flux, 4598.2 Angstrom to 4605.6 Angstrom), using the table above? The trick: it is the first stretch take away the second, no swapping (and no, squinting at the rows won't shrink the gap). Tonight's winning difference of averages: 2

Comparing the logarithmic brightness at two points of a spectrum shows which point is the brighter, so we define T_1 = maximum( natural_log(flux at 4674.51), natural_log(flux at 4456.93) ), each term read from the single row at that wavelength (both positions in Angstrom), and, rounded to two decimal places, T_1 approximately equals 3.32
